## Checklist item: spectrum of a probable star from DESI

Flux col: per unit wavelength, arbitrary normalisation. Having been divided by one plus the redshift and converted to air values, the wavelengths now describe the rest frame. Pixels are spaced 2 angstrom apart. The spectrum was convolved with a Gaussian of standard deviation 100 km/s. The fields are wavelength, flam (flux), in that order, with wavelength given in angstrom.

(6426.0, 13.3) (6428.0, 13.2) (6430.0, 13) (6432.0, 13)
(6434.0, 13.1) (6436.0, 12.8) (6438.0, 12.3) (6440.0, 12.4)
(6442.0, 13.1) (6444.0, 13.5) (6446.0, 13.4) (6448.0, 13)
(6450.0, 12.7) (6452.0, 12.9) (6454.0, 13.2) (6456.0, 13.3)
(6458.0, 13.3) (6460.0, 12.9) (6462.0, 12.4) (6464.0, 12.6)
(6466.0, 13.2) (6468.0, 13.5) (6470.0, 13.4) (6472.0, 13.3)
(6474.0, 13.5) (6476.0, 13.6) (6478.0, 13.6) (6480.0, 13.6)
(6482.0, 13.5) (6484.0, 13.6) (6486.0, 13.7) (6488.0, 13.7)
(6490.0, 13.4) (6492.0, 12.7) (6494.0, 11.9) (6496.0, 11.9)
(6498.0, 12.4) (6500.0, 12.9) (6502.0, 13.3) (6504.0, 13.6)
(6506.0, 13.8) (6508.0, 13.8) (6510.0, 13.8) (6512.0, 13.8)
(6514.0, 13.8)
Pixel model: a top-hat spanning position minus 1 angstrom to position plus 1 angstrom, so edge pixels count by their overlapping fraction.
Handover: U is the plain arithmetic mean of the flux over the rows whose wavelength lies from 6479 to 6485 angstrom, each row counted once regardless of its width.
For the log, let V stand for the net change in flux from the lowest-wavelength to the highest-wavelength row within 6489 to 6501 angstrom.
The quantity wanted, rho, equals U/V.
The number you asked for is -27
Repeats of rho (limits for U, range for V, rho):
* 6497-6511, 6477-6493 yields -15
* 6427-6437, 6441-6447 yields 43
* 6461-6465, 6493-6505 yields 7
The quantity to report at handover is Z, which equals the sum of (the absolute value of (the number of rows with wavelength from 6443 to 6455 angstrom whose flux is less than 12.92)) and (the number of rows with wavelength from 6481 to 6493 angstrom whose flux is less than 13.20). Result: 3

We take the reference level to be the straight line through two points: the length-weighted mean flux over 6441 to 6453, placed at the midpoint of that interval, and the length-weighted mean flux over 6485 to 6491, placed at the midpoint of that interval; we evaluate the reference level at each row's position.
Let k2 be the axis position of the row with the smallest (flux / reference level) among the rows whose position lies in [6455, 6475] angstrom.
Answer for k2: 6462.0 angstrom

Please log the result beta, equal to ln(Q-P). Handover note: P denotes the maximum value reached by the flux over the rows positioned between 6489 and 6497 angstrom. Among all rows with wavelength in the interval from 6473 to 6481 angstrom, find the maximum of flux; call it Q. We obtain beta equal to -1.6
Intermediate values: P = 13.4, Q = 13.6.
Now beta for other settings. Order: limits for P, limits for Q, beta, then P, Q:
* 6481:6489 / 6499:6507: -2.3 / 13.7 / 13.8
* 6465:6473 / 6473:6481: -2.3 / 13.5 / 13.6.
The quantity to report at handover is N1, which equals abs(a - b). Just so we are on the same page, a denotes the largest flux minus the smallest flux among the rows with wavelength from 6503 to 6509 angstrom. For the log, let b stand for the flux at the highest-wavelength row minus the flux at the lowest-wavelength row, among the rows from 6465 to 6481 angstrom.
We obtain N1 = 0.2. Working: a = 0.2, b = 0.4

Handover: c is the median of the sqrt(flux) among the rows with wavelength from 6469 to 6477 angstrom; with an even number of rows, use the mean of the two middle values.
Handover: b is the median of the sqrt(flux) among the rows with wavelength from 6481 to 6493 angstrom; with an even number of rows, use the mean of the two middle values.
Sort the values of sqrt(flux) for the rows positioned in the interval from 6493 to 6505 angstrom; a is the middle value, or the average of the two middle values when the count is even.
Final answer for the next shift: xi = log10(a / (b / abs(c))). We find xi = 0.549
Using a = 3.56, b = 3.68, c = 3.67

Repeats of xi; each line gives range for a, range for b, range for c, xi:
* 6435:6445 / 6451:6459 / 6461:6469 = 0.548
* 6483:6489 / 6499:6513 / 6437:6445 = 0.551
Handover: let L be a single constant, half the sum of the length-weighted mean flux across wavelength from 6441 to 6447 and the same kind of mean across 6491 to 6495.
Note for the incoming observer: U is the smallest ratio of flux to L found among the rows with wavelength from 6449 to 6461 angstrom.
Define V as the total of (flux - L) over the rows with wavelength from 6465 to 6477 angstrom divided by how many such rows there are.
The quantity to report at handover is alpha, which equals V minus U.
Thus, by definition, -0.39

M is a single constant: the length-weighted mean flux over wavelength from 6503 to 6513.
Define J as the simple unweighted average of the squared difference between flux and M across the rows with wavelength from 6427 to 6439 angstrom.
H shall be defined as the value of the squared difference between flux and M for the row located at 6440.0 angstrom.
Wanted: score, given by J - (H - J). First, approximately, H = 1.8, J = 0.8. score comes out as -0.2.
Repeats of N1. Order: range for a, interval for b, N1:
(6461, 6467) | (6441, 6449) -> 0.9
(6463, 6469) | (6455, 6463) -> 1.8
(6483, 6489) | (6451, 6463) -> 0.6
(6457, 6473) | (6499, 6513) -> 0.2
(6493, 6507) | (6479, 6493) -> 2.8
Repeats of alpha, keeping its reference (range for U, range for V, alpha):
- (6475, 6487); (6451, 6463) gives -0.87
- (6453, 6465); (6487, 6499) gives -1.12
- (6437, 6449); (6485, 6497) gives -0.89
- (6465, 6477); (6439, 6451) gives -0.83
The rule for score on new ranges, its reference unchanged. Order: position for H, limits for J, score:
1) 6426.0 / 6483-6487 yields -0.2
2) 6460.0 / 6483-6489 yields -0.7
